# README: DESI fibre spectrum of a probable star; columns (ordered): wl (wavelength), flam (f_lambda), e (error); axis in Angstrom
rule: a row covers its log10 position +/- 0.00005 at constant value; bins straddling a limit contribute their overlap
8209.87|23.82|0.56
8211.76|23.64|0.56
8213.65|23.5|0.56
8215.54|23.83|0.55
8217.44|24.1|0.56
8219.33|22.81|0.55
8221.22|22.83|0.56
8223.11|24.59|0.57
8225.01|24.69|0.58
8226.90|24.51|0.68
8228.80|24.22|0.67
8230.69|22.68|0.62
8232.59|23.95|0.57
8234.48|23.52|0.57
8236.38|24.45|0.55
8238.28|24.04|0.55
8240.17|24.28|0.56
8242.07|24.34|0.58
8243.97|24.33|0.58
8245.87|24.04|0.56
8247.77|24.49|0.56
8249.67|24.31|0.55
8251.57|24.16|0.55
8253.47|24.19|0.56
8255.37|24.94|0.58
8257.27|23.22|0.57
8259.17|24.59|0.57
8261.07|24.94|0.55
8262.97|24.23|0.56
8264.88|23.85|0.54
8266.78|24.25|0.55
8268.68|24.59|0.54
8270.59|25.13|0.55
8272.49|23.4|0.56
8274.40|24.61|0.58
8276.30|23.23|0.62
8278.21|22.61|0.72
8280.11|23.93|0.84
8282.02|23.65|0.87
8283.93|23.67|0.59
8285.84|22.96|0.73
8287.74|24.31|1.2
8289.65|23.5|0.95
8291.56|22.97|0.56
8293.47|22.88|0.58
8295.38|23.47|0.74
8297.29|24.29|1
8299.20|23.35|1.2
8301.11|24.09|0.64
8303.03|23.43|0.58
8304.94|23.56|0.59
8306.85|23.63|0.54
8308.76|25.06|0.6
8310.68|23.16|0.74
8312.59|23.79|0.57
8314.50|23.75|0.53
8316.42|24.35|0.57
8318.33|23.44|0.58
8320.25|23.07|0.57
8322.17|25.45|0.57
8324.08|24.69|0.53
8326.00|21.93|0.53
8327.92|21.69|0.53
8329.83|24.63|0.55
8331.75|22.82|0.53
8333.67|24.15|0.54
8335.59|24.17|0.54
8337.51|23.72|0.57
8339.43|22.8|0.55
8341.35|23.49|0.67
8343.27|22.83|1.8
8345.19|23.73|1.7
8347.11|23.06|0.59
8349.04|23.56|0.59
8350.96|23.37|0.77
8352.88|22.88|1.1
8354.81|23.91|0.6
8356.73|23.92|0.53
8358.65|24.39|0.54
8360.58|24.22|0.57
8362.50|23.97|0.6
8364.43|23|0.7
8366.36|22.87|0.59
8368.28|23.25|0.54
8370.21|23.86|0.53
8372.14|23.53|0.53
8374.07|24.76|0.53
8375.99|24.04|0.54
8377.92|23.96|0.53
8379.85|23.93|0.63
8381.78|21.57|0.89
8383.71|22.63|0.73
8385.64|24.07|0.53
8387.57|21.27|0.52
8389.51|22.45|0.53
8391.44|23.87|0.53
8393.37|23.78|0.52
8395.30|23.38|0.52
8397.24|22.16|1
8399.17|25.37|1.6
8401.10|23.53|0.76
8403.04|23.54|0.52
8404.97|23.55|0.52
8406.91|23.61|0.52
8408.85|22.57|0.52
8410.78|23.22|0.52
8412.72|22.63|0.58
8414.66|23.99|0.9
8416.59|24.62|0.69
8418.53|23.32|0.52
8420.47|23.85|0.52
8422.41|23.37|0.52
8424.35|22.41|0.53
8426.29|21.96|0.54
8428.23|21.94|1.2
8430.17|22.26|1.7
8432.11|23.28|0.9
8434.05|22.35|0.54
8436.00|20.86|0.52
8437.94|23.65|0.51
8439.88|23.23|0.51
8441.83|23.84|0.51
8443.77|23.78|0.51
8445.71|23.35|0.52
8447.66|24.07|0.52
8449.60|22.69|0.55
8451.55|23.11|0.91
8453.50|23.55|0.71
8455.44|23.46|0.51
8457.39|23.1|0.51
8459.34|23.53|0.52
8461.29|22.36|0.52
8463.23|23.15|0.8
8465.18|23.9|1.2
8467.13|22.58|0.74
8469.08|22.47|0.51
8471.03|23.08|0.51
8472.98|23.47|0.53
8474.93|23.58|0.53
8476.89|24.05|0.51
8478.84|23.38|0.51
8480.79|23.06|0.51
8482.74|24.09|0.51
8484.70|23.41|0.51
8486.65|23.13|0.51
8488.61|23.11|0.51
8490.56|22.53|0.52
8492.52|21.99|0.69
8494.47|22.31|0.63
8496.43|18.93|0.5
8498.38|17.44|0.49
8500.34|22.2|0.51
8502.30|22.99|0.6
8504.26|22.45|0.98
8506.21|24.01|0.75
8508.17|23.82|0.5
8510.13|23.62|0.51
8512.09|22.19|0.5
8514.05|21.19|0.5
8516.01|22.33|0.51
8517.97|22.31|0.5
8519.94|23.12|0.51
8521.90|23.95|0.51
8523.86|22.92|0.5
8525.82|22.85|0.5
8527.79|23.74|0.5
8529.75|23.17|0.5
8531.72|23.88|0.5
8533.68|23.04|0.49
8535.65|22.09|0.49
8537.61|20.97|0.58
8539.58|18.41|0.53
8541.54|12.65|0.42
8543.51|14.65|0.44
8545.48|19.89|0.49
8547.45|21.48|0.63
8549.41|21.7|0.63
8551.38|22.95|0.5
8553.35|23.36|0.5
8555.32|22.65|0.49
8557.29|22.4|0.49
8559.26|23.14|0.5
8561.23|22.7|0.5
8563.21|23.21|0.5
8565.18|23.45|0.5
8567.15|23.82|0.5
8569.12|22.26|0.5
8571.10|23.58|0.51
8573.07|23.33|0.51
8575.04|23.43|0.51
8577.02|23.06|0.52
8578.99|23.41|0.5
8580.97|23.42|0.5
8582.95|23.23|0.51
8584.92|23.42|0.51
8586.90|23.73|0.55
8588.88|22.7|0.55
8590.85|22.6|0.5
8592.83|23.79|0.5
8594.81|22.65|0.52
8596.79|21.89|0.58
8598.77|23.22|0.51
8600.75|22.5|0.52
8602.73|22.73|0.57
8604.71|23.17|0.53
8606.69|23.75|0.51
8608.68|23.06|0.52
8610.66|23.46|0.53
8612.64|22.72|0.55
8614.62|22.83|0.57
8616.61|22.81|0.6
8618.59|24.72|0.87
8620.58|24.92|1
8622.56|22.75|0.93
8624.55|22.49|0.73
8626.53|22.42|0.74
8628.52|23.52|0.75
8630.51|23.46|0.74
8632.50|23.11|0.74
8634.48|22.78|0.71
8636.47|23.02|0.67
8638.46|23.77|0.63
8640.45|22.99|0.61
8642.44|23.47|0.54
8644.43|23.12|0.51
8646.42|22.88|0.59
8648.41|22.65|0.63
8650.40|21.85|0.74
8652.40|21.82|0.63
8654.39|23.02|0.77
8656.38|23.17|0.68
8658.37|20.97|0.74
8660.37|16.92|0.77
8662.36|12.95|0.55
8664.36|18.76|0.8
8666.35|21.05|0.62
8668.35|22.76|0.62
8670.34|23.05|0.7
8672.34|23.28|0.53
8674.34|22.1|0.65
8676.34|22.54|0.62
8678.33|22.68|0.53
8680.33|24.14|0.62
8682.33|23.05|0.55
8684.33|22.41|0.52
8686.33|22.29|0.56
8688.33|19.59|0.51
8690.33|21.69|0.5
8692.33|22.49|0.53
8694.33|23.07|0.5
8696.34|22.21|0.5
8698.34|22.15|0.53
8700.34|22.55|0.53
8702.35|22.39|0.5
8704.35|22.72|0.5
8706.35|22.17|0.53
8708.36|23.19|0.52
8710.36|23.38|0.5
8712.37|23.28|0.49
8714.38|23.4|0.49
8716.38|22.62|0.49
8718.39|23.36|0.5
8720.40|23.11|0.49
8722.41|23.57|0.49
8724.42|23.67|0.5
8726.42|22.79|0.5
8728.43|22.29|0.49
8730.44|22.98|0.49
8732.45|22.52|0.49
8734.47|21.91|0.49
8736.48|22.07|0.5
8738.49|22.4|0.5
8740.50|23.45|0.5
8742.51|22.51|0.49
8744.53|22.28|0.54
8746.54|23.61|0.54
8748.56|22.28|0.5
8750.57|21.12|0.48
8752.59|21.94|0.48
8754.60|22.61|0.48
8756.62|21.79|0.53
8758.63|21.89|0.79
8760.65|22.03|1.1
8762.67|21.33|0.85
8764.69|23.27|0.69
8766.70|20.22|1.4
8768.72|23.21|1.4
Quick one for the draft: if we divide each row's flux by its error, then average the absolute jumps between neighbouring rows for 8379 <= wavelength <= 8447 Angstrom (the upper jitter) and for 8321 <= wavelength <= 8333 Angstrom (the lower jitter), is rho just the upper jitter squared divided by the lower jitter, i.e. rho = 15.4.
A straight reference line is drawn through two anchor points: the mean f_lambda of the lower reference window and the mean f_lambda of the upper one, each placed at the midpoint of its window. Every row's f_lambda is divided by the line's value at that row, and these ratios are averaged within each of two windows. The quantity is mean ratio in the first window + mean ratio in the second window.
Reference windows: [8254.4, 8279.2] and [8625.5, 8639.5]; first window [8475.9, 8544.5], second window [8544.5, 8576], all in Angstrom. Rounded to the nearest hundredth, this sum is 1.91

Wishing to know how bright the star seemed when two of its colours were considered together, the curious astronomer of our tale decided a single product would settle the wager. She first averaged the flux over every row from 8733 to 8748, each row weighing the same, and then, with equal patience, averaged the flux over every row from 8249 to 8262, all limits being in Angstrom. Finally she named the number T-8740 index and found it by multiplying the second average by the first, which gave 550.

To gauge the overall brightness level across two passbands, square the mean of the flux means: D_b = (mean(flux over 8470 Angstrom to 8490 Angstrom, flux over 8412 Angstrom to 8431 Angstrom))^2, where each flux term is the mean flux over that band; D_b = 540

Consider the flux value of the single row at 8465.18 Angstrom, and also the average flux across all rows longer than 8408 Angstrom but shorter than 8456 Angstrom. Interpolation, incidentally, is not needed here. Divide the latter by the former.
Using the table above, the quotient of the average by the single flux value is 0.966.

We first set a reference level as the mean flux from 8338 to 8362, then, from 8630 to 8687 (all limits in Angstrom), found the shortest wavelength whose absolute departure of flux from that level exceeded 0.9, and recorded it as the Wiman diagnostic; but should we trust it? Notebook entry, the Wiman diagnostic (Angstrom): 8650.40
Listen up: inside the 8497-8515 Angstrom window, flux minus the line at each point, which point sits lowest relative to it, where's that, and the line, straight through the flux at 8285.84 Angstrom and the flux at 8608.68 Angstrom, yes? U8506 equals 8498.38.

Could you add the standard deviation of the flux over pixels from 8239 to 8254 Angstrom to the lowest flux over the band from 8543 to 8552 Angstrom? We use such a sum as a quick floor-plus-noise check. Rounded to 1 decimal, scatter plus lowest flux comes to 14.8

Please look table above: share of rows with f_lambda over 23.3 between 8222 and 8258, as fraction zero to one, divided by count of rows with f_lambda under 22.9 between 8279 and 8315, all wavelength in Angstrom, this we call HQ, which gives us 0.895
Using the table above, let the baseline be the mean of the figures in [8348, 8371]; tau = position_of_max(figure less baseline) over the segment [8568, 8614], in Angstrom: 8592.83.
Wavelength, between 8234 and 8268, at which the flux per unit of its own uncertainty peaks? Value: 8261.07 Angstrom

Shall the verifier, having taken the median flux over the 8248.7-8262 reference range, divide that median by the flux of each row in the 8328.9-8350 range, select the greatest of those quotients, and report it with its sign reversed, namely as -1.07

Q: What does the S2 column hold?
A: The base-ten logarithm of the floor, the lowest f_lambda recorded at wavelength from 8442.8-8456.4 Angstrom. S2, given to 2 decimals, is 1.36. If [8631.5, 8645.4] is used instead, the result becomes 1.36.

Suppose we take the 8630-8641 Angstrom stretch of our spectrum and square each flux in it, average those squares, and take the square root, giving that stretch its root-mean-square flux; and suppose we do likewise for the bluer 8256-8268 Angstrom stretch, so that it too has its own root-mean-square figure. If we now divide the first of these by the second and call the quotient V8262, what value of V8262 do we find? 0.96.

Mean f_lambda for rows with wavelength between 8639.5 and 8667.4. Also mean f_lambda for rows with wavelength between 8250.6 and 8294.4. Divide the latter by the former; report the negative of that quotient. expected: -1.13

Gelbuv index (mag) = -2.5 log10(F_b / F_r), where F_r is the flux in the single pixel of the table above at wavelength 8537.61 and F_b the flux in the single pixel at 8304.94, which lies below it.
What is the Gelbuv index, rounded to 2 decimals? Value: -0.13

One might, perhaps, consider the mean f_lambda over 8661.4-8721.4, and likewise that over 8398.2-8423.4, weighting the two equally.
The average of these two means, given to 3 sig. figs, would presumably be 22.9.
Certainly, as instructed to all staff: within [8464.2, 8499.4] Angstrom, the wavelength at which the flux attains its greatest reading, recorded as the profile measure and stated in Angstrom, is 8482.74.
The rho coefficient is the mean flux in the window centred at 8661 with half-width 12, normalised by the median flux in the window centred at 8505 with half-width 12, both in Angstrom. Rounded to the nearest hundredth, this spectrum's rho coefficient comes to 0.93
